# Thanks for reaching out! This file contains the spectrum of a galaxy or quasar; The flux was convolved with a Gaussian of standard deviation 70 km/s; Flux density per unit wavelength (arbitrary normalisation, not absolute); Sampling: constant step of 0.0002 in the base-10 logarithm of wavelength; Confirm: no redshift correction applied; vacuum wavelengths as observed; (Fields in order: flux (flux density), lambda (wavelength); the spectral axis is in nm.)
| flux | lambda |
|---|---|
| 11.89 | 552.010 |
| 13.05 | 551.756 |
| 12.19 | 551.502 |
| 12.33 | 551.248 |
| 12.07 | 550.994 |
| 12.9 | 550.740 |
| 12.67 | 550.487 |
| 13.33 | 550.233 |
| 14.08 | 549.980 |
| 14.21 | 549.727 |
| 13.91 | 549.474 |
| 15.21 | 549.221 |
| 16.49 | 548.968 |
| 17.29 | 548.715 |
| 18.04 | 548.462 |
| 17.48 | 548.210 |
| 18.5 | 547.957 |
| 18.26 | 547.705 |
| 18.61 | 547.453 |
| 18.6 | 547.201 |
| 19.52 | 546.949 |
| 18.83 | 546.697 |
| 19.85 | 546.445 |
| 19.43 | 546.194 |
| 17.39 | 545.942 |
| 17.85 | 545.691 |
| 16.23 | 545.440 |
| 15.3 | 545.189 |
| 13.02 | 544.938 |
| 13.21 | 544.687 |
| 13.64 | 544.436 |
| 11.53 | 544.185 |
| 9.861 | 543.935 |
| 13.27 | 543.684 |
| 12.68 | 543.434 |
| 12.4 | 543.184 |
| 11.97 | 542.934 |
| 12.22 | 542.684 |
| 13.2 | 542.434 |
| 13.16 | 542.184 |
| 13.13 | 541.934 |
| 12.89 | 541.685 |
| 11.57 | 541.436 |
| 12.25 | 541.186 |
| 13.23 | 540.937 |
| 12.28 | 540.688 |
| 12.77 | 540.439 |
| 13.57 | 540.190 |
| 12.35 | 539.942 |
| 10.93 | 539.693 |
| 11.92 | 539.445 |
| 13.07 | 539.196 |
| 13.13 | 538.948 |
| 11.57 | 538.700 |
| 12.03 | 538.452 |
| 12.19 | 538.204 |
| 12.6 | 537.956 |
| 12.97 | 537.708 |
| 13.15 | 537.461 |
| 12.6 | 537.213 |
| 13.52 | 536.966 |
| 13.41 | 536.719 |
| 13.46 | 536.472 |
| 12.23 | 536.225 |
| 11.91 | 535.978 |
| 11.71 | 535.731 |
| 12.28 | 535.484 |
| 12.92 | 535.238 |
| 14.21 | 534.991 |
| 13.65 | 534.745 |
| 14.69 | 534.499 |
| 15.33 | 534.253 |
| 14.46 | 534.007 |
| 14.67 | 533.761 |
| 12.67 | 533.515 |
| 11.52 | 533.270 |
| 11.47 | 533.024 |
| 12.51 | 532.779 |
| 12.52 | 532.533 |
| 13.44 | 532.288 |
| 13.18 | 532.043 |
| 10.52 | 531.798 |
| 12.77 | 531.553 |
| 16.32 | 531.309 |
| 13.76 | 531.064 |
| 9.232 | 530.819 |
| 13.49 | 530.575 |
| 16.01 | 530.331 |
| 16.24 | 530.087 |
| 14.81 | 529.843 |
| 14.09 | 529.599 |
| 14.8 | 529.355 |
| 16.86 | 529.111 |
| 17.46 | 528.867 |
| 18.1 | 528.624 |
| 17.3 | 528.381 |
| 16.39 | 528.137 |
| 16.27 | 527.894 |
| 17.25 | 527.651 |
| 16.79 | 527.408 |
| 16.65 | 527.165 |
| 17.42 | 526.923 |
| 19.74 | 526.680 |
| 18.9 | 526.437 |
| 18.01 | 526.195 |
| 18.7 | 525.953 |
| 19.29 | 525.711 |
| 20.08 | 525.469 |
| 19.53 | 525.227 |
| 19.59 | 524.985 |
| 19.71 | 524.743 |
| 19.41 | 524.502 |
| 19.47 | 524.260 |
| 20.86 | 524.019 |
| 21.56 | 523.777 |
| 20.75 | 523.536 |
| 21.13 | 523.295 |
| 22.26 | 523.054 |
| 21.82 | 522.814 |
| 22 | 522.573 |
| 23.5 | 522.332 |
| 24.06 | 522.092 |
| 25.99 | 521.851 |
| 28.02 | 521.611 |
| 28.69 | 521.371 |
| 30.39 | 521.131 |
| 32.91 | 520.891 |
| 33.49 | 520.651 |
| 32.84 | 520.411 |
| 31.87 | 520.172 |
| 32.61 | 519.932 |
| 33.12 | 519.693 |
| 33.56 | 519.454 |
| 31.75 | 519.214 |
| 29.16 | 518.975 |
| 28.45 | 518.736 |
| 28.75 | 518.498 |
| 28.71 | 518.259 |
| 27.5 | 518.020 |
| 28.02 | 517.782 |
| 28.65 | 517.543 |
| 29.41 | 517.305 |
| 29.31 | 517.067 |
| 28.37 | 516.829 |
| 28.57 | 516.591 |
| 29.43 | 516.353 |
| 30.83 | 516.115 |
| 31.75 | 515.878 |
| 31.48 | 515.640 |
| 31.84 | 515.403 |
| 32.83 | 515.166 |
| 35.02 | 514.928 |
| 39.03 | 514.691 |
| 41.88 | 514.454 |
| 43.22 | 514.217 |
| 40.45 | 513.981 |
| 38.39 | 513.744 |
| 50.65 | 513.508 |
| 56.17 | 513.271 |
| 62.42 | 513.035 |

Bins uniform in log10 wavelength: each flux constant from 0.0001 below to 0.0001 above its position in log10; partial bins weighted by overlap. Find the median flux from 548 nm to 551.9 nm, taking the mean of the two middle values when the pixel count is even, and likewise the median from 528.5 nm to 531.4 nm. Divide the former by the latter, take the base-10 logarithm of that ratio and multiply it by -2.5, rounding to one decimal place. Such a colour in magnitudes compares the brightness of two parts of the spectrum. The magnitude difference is 0.1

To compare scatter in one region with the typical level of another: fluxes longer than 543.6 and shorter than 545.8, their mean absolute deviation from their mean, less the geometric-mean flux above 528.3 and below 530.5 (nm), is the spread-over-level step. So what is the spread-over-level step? -14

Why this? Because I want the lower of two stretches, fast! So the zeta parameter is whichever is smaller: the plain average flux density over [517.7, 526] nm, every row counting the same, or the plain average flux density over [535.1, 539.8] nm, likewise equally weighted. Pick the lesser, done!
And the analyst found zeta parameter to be 12.5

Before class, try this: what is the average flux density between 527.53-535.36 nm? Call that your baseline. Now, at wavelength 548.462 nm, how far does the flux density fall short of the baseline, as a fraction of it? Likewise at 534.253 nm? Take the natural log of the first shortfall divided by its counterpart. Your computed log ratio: 1.3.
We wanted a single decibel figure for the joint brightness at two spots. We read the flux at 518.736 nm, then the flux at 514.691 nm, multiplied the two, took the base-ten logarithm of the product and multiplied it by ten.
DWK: 30.5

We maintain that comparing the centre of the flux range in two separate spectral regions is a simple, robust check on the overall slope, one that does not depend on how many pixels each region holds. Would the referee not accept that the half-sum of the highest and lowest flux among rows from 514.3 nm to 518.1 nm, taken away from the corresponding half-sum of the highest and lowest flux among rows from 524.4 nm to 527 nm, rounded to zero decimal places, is -16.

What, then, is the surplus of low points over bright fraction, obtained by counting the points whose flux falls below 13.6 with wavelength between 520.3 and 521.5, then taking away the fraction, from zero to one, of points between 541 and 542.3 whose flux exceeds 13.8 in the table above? 0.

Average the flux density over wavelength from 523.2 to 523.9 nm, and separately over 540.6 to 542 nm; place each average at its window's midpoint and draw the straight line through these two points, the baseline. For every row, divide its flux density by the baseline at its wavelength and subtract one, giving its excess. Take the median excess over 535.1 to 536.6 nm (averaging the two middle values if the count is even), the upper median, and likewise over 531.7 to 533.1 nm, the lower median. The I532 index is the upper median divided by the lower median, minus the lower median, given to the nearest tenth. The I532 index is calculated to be 1.0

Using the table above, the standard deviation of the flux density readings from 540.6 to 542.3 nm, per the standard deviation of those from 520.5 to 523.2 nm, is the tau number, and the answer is 0.14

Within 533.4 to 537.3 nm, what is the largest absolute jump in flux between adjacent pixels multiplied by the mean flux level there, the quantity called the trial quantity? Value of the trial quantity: 27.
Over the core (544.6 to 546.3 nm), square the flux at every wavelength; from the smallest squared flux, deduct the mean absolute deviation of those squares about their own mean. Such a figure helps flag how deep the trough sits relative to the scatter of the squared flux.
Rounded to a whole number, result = 109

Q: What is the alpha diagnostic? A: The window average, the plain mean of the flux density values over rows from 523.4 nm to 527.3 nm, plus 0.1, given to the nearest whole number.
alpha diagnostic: 19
